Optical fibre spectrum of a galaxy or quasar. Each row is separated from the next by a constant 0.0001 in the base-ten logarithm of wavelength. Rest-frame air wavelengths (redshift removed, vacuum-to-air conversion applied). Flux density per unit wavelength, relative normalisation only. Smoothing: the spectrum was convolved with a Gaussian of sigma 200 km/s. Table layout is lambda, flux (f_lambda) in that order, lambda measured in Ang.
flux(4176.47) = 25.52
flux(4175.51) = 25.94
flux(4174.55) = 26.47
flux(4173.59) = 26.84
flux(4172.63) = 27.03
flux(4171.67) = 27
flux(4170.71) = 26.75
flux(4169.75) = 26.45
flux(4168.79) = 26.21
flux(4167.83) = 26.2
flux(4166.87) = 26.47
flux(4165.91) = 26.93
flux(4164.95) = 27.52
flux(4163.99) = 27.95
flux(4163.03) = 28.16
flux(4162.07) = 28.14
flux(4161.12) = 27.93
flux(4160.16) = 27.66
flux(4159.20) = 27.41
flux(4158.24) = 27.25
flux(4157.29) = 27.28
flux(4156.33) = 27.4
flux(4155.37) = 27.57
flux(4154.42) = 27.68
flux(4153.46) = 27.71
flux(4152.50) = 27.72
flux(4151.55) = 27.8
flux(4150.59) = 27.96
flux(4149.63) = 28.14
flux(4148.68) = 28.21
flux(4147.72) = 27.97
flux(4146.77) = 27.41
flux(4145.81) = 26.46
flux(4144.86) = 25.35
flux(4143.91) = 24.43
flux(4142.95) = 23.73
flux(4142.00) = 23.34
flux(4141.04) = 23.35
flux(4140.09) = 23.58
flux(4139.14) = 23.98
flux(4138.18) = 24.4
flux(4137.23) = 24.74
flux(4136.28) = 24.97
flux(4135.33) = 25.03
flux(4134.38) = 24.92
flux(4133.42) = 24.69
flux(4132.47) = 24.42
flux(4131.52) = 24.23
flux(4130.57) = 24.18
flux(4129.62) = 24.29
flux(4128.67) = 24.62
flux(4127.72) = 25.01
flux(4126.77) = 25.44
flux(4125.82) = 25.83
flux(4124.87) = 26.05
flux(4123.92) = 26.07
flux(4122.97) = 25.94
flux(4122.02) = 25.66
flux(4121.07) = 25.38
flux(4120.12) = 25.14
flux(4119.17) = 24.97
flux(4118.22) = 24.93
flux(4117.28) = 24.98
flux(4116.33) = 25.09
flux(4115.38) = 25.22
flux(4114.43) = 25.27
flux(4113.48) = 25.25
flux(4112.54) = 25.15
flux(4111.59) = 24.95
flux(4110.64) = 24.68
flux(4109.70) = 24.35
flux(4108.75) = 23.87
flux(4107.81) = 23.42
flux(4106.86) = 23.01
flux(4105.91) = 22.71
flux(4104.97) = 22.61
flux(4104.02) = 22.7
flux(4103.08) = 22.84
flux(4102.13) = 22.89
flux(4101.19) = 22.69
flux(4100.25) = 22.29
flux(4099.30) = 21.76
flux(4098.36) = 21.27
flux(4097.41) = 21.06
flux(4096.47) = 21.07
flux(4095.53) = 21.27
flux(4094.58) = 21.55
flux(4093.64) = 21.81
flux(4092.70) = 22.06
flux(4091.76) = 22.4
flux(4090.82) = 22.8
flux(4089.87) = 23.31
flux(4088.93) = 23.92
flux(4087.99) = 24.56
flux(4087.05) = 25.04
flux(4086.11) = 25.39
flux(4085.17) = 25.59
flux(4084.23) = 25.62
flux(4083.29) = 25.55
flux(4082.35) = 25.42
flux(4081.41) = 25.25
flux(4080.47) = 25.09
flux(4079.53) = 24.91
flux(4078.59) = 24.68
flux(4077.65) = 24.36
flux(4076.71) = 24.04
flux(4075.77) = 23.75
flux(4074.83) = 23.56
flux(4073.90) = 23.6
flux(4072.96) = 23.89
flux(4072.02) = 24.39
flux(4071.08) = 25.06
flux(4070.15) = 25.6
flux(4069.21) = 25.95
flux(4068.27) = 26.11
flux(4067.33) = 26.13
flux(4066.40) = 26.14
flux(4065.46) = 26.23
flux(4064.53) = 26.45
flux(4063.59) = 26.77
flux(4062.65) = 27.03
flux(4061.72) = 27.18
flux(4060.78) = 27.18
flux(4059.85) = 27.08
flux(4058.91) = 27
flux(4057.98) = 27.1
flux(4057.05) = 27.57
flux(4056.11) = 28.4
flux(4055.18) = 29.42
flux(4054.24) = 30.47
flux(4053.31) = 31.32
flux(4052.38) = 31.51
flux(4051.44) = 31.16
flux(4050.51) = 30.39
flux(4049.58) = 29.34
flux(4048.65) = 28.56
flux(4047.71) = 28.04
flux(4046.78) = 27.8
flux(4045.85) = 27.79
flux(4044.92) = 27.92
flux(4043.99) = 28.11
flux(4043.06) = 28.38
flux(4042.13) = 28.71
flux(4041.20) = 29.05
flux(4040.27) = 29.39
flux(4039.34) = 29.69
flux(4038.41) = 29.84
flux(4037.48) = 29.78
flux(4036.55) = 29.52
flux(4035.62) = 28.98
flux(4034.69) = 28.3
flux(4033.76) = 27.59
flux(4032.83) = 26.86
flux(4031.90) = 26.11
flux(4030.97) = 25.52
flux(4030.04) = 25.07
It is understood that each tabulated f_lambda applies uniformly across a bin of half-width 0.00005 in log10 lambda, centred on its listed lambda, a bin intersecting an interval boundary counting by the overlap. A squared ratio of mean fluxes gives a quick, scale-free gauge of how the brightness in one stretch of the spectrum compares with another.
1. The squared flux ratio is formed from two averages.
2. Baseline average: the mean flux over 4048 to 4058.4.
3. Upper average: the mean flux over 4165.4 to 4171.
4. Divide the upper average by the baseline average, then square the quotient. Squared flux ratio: 0.80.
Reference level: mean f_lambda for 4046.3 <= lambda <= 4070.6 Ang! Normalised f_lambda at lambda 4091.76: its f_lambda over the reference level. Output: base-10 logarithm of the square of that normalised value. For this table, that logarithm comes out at -0.19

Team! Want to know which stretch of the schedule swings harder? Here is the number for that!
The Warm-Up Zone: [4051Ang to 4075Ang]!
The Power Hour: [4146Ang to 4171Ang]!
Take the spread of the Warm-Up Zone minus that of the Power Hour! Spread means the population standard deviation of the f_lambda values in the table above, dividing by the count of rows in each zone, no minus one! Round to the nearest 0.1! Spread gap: 1.6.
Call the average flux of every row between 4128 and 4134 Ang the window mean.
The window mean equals 24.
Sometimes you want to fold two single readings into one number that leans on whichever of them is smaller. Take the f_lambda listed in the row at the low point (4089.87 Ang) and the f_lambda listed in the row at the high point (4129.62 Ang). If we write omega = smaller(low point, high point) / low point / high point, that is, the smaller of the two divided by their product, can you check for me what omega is 0.0412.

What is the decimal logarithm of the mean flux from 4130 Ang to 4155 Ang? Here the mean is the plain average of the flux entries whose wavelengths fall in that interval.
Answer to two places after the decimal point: 1.41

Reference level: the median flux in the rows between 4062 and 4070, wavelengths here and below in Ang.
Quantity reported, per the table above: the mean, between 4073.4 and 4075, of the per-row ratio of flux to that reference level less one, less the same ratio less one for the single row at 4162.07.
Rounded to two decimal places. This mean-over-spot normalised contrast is -0.17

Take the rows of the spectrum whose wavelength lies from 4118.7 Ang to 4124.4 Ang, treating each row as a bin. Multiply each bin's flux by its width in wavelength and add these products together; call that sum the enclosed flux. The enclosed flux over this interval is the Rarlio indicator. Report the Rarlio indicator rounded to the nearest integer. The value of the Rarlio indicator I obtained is 145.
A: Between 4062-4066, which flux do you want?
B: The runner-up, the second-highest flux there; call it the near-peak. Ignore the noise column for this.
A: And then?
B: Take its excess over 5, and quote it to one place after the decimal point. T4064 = 21.8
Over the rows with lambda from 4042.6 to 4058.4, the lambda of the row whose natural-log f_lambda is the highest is 4052.38 Ang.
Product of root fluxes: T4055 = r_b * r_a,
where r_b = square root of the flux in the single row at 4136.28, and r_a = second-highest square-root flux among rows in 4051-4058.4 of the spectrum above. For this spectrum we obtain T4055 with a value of 28.0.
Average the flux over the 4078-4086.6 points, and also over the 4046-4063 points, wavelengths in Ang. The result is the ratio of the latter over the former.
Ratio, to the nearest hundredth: 1.14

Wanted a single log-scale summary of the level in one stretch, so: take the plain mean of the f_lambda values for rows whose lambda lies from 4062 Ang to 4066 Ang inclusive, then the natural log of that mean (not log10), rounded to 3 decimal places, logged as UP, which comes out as 3.282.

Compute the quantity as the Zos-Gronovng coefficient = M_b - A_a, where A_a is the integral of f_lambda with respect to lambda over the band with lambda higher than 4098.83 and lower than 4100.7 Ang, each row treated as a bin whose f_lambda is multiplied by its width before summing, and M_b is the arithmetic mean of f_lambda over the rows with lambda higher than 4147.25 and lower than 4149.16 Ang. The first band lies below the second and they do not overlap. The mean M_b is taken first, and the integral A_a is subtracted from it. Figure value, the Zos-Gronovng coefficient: -13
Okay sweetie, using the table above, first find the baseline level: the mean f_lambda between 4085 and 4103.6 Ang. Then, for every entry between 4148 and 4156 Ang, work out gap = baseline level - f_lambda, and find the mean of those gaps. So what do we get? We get -5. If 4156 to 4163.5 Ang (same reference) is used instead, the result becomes -5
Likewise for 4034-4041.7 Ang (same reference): -7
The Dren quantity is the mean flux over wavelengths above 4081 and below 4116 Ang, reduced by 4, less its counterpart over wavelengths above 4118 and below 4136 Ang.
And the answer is -6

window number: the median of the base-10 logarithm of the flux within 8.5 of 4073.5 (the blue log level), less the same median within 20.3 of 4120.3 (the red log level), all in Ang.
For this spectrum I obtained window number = 0.00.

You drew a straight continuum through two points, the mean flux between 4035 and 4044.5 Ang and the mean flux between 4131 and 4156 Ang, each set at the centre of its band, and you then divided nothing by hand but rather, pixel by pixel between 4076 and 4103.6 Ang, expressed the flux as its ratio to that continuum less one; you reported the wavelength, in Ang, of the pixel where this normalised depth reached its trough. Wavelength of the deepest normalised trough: 4096.47 Ang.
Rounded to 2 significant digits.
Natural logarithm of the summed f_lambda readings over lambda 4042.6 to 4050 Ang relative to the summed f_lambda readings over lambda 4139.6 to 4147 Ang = 0.13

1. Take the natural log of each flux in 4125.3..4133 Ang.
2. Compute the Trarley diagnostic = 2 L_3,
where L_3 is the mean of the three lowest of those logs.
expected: 6.38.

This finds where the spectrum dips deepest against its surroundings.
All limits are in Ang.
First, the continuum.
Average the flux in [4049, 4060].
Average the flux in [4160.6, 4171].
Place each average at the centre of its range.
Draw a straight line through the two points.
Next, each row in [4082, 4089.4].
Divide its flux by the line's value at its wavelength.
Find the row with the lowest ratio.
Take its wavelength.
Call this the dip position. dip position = 4088.93 Ang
